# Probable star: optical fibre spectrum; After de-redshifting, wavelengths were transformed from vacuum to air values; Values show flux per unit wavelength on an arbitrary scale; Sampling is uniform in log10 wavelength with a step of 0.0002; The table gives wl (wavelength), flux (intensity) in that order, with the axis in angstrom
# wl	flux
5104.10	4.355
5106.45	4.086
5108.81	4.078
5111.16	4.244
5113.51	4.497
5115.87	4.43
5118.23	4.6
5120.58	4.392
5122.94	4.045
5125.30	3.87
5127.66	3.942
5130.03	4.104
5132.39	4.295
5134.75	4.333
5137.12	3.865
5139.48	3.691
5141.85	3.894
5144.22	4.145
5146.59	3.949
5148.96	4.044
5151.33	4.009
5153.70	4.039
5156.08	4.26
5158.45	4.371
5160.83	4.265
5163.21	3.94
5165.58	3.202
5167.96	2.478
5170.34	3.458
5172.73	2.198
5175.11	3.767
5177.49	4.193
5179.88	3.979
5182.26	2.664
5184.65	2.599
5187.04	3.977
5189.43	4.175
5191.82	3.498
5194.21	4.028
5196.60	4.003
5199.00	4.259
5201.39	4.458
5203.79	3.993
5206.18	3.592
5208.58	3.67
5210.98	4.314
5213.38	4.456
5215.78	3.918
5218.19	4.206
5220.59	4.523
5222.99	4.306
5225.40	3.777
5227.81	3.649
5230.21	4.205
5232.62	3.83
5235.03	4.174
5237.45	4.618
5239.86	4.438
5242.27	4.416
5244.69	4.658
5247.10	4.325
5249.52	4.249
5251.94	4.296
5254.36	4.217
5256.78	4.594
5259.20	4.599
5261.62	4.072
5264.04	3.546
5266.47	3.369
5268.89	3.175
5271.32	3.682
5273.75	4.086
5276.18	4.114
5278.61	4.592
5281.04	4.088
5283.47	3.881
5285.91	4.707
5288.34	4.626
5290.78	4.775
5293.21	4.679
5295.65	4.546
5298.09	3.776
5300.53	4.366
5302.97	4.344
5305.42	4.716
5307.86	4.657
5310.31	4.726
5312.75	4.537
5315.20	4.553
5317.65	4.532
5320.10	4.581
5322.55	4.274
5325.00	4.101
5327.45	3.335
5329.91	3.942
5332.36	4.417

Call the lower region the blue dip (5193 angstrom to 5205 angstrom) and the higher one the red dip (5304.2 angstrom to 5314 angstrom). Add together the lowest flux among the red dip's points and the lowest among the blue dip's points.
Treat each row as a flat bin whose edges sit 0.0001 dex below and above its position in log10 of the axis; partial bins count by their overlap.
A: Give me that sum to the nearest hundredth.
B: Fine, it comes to 8.53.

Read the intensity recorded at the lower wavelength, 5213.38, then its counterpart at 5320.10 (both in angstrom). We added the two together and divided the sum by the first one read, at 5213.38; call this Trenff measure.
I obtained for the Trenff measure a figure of 2.03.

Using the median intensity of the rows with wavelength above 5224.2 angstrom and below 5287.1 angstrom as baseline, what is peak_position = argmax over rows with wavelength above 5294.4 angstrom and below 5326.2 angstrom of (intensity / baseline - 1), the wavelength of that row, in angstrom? 5310.31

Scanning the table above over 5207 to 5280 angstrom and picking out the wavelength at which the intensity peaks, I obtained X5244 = 5244.69 angstrom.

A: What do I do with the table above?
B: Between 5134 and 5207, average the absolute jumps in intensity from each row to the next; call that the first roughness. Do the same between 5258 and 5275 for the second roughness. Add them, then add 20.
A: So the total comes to 20.8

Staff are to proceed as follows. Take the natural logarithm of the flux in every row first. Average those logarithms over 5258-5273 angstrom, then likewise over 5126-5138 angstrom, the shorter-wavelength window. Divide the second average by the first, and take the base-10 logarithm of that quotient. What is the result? 0.03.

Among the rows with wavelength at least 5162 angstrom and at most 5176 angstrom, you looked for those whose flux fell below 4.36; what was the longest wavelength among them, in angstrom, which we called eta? 5175.11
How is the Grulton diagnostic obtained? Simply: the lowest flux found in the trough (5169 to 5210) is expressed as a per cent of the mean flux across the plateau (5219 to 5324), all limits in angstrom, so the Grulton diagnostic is 51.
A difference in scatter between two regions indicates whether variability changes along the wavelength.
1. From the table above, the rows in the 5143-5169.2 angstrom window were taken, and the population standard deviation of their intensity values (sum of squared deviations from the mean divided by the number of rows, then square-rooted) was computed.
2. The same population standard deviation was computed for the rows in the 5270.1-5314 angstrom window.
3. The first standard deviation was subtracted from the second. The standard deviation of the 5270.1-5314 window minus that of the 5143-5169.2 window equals -0.18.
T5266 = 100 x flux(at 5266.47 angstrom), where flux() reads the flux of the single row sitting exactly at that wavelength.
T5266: 337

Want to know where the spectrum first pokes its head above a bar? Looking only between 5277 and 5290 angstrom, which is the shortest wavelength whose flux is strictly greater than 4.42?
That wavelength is 5278.61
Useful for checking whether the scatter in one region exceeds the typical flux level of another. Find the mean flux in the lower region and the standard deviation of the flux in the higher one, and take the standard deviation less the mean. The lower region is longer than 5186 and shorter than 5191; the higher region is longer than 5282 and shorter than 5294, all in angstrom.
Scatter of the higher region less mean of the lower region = -3.7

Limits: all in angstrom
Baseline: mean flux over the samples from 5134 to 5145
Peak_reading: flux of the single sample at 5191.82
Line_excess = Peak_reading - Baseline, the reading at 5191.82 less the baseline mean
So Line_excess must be -0.5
